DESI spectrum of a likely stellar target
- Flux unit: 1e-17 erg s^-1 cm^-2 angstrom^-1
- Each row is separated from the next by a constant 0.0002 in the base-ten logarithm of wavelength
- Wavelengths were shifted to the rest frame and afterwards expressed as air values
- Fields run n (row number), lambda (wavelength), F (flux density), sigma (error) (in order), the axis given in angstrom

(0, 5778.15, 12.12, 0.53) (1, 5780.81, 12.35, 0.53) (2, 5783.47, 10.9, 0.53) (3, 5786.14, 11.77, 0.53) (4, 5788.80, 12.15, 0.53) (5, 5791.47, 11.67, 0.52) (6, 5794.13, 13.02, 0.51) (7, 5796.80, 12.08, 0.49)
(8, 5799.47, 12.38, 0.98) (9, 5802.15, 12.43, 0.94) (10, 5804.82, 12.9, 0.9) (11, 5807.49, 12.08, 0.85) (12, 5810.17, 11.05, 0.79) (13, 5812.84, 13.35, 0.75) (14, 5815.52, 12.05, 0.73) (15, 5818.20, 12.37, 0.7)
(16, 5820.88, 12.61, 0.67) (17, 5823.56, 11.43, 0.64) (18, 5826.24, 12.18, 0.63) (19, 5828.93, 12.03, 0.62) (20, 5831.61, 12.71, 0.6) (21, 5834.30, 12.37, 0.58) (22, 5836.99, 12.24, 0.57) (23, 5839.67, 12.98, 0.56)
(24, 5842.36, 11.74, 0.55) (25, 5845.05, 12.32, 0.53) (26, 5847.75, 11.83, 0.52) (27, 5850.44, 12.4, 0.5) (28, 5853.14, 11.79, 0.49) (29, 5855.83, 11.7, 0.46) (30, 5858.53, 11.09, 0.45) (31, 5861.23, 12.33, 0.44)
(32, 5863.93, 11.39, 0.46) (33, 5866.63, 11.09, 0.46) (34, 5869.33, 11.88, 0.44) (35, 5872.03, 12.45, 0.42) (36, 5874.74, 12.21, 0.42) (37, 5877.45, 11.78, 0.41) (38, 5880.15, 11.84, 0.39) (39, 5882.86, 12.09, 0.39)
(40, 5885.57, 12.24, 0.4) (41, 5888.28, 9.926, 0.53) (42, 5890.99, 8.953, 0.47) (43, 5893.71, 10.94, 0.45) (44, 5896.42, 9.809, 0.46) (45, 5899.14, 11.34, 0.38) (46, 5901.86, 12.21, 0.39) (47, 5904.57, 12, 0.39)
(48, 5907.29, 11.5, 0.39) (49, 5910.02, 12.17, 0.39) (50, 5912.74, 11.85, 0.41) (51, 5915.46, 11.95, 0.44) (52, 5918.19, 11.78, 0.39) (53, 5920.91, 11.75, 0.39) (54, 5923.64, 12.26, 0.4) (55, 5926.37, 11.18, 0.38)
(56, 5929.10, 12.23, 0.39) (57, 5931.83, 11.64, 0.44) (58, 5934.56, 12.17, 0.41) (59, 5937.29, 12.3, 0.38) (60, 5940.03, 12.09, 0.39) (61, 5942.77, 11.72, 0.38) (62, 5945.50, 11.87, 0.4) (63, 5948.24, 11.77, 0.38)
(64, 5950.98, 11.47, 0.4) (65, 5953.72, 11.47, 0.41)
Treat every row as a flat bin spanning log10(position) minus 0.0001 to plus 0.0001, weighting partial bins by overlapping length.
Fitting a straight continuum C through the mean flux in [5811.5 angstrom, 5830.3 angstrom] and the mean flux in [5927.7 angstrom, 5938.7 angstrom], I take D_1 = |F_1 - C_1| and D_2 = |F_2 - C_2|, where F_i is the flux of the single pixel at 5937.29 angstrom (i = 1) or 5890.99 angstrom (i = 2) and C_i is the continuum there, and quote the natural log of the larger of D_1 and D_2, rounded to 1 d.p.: 1.2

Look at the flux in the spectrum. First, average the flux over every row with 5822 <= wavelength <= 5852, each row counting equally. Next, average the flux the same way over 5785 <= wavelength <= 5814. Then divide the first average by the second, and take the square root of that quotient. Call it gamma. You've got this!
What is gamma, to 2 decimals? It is 1.00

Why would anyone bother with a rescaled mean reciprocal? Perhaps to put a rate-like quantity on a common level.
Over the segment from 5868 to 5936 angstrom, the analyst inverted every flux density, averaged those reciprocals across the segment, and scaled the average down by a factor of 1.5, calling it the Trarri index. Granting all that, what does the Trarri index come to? 0.0578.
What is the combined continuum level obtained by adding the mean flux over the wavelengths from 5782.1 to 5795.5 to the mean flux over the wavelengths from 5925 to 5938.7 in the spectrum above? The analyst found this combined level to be 23.8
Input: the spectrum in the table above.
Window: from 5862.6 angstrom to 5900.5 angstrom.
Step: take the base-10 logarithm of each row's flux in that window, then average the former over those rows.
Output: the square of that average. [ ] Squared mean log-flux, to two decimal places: 1.10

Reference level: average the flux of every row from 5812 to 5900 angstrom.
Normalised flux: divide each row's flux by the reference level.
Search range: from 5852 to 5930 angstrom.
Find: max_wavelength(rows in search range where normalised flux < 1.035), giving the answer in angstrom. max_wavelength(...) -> 5926.37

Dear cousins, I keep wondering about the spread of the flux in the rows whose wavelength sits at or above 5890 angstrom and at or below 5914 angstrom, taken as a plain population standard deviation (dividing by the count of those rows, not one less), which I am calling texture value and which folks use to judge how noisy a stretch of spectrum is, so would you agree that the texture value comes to 1.06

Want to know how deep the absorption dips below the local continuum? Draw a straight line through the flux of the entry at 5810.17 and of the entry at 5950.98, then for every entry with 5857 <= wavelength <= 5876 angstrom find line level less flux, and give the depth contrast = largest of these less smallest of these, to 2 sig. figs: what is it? 1.3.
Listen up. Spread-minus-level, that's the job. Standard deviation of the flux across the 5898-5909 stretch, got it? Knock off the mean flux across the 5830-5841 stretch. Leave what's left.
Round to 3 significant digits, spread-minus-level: -12.2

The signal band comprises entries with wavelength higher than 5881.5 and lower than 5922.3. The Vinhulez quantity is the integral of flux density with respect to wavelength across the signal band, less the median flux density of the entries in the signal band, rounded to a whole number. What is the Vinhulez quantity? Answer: 452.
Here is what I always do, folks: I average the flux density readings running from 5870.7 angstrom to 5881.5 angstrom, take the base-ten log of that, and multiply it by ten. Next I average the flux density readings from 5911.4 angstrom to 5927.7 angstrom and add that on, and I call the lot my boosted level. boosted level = 22.6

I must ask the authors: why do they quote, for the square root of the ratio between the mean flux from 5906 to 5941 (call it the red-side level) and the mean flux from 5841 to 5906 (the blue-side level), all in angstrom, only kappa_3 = 1.02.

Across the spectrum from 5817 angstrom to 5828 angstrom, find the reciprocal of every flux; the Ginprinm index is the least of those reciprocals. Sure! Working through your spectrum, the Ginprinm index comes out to 0.0793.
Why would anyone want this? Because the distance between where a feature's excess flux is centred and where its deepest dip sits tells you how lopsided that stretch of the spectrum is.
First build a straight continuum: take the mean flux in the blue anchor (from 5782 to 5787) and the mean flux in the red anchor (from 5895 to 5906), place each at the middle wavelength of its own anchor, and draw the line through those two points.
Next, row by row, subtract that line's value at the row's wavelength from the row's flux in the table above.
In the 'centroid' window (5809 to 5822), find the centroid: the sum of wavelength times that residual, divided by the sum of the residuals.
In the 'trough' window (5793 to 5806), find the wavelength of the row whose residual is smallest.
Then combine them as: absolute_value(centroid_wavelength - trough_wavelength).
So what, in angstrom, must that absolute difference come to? 19.9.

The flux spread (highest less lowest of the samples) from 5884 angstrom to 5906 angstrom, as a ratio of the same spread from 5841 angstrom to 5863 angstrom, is 2.5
